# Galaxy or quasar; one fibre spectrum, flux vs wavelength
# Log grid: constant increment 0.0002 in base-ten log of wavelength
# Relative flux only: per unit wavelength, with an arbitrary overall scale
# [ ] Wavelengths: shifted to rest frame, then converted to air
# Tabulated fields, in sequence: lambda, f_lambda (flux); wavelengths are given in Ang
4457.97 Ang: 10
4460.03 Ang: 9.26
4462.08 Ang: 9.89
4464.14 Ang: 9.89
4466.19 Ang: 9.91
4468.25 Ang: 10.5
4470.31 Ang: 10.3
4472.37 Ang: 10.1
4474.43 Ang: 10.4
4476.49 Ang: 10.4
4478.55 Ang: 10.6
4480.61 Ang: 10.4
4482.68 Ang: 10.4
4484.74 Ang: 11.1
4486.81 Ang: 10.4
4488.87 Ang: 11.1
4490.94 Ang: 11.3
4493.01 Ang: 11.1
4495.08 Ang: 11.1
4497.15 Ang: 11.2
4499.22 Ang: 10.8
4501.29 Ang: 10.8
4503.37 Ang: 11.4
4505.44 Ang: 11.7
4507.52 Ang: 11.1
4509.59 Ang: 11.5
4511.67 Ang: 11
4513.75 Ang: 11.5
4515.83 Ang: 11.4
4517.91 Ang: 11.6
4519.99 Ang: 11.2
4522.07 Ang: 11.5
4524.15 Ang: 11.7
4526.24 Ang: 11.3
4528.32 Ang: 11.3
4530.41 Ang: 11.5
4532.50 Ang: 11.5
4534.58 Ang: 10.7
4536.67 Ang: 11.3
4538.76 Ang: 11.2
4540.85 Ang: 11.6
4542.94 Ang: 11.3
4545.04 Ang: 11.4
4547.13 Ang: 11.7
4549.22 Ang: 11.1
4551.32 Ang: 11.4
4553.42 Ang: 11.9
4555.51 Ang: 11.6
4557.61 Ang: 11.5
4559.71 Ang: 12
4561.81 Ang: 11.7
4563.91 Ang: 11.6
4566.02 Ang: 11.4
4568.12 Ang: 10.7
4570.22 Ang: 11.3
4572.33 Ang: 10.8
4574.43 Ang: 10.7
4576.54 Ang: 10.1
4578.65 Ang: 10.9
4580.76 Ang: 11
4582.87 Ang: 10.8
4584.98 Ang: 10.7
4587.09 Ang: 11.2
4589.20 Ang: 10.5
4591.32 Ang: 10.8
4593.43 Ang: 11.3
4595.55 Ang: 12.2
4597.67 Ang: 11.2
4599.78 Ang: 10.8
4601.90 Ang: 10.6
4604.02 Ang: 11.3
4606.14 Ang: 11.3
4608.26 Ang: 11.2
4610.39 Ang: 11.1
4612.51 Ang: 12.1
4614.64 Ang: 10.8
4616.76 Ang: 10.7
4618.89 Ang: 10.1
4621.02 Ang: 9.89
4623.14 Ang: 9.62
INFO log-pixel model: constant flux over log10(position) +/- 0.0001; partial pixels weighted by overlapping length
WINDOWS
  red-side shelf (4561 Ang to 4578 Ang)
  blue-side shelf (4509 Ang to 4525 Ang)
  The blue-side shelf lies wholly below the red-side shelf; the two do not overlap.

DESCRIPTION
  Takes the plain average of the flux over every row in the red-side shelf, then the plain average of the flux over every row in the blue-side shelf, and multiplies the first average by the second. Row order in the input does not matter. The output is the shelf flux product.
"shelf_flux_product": 126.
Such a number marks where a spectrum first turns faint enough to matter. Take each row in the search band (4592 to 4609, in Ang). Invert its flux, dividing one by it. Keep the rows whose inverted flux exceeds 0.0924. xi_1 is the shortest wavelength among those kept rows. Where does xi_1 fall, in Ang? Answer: 4599.78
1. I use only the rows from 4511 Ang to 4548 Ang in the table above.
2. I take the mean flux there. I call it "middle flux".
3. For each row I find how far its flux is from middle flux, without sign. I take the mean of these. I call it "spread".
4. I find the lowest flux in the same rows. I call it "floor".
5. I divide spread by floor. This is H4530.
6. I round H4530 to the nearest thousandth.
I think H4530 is 0.017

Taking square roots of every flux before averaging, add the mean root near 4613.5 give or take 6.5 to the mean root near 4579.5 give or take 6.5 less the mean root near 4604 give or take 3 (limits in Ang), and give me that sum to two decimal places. 3.26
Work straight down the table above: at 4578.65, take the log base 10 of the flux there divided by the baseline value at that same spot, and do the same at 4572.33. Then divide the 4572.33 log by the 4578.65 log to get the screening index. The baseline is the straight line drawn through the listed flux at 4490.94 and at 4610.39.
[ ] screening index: 1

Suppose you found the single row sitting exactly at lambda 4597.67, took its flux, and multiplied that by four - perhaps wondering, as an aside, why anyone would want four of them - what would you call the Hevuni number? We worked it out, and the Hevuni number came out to 44.8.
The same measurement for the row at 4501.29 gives 43.2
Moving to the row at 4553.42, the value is 47.6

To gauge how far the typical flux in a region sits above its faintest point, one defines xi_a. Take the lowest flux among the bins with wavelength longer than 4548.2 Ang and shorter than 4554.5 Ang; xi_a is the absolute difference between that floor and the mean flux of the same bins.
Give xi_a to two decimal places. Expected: 0.37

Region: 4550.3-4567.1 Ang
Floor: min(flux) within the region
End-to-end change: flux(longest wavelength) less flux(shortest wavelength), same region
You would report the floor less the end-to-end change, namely 11.40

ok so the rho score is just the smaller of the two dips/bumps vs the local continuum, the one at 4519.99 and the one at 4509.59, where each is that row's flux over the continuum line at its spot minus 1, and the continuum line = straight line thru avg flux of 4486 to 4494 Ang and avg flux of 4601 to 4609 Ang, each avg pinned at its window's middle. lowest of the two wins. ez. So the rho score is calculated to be 0.02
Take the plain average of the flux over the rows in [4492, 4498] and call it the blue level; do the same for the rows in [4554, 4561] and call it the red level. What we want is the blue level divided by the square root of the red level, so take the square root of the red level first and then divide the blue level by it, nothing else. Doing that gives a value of 3.25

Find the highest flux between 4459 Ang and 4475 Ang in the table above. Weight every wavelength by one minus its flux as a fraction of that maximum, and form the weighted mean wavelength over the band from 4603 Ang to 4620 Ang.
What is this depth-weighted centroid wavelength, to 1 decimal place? 4608.8 Ang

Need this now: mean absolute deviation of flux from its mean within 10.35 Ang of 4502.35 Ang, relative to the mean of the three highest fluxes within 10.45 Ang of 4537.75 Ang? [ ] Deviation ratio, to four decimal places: 0.0193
